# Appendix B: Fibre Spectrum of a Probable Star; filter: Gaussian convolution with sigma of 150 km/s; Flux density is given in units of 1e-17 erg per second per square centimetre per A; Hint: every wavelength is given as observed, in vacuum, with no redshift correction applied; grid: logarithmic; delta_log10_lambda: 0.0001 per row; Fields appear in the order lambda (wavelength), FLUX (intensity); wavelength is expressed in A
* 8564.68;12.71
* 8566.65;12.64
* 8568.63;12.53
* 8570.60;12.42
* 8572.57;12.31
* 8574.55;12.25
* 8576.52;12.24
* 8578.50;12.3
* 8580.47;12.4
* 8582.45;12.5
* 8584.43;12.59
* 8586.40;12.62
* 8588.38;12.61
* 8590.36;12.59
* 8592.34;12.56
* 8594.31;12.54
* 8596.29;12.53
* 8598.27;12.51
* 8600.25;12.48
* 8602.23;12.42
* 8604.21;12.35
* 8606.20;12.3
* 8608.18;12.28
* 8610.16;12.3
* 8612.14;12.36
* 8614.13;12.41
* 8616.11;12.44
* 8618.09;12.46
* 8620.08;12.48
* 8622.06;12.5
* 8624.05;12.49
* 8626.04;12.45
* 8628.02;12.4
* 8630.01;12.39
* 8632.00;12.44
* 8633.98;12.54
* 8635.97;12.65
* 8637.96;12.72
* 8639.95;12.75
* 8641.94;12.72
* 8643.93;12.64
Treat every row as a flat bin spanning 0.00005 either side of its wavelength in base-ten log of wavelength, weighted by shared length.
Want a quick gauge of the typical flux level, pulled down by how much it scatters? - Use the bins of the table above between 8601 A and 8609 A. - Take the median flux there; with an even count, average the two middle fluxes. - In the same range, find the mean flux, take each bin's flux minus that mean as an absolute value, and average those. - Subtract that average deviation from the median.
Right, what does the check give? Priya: 12.3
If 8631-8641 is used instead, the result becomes 12.5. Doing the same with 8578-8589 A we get 12.4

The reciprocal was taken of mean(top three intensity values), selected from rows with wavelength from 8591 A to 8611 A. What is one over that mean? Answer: 0.0797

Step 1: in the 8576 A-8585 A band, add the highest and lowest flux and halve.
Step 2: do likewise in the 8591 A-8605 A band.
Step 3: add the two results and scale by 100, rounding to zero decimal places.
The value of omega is 2487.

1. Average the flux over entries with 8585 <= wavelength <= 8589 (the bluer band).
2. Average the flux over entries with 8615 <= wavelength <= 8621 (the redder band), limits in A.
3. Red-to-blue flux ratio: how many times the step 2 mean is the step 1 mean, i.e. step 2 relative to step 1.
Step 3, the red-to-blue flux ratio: 0.99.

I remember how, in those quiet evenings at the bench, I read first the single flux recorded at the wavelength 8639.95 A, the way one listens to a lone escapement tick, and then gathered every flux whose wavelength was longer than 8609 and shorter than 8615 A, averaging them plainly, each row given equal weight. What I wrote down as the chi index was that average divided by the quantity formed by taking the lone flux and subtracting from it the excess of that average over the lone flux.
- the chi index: 0.94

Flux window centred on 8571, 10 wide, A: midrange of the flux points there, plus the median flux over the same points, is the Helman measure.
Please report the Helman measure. 24.9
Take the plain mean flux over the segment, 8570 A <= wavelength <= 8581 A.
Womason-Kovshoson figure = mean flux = 12.32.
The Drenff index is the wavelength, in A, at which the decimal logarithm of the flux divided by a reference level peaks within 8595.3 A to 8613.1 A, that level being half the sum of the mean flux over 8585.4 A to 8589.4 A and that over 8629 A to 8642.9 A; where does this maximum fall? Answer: 8596.29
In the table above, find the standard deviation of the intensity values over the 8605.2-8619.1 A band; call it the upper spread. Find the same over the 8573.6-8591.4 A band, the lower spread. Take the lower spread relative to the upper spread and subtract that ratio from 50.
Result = 47.8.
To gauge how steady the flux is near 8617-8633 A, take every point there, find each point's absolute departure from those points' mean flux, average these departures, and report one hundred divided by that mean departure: 3200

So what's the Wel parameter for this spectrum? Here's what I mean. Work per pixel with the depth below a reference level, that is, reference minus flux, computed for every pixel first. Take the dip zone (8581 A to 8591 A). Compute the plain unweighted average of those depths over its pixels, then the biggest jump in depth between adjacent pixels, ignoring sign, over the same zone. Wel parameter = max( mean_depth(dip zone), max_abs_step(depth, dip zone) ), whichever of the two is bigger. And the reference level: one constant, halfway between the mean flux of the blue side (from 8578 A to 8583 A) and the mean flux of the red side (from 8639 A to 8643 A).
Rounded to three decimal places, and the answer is 0.090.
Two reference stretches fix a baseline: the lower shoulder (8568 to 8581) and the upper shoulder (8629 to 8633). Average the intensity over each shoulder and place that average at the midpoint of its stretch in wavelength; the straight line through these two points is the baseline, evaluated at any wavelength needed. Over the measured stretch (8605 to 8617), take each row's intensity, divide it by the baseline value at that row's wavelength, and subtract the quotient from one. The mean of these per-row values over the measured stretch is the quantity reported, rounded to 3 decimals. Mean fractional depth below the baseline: 0.004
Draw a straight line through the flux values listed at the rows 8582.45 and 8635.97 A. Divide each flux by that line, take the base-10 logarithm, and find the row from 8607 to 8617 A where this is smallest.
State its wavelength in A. 8608.18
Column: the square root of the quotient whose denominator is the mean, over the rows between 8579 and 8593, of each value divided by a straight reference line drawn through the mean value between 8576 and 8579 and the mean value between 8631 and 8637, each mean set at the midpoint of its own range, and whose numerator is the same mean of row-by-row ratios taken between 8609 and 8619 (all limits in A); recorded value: 0.9883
